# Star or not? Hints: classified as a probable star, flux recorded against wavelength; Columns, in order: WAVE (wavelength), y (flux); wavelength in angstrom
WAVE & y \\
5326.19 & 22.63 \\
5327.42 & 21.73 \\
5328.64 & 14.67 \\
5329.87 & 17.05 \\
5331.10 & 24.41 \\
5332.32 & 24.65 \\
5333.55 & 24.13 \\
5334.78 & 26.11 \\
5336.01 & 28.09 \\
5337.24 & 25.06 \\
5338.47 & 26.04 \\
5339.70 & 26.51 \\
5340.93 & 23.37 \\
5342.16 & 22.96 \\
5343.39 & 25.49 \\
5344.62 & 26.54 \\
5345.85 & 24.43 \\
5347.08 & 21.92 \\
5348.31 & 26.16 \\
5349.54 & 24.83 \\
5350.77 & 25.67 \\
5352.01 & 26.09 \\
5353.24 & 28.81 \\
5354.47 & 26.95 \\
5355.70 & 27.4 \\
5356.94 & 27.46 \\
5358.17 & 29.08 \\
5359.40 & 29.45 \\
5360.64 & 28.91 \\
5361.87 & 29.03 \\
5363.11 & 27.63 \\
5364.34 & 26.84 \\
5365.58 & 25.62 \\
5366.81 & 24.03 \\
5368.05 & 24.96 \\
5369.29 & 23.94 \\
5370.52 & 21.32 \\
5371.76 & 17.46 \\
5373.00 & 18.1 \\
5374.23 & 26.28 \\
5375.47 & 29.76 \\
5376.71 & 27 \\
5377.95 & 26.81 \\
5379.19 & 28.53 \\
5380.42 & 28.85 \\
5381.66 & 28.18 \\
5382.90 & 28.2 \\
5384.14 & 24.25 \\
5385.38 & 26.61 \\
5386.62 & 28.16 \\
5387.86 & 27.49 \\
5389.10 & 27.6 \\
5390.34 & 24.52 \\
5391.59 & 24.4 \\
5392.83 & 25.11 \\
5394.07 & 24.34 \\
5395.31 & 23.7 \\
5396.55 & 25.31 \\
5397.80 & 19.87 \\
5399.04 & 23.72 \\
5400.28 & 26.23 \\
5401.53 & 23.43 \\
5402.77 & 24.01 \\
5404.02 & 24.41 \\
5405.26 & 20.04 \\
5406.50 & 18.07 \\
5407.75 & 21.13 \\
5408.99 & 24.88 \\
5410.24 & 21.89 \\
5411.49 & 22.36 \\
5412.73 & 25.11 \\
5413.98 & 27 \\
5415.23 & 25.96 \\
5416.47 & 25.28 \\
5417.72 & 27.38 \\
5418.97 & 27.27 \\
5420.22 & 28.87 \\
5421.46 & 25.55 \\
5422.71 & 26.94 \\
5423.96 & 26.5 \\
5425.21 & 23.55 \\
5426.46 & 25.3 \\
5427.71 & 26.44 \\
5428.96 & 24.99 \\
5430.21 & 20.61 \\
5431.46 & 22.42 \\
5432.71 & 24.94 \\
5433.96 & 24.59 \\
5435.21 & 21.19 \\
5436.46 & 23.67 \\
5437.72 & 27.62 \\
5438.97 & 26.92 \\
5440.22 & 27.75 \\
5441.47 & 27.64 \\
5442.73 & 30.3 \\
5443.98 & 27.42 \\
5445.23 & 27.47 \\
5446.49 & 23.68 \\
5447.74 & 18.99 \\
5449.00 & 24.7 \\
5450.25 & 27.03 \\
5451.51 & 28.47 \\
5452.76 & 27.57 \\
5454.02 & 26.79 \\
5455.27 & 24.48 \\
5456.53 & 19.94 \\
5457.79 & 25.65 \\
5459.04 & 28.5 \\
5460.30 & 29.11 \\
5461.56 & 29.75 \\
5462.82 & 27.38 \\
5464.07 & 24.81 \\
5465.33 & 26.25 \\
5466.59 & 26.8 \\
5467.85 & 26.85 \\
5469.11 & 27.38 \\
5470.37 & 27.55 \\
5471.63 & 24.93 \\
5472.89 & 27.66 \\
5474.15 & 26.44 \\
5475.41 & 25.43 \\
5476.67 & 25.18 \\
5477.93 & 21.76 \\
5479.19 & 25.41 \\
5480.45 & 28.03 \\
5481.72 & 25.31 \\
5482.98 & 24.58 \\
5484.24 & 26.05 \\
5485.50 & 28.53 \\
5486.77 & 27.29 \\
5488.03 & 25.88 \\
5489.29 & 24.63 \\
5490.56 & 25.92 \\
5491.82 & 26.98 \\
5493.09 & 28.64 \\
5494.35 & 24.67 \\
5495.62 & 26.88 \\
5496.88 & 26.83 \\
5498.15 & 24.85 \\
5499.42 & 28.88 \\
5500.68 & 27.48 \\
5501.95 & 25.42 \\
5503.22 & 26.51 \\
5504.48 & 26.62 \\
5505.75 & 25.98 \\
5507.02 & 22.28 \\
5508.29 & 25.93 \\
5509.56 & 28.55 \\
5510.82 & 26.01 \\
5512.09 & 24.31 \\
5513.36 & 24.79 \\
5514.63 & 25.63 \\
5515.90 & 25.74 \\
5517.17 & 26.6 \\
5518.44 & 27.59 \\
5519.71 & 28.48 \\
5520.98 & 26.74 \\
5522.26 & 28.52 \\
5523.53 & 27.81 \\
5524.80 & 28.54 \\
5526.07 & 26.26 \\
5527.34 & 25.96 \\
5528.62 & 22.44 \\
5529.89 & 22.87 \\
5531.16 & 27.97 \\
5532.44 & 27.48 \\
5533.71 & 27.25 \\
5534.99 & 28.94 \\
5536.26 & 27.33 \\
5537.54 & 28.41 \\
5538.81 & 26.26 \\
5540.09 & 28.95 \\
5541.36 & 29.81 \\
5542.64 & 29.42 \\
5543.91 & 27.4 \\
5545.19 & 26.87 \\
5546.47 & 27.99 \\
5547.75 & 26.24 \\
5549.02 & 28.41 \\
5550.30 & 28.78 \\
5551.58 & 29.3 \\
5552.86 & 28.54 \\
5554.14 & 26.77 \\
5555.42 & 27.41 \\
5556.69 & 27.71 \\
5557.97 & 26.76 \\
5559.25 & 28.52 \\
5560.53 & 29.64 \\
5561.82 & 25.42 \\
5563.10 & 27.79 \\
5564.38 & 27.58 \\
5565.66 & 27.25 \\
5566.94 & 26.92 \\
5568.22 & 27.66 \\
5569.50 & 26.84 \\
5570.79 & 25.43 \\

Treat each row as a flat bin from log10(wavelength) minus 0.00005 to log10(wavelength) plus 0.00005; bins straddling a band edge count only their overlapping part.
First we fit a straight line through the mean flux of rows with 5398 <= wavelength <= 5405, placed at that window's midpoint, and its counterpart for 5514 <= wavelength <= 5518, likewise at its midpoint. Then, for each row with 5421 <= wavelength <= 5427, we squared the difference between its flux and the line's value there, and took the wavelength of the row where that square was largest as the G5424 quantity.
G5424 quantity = 5422.71 angstrom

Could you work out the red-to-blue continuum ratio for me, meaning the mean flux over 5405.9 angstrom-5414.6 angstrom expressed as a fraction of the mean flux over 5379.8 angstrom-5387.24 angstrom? 0.84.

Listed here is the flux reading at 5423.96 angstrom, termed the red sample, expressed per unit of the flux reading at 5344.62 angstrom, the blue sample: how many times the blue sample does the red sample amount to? 1.00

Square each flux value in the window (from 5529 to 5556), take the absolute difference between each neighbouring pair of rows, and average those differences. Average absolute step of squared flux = 77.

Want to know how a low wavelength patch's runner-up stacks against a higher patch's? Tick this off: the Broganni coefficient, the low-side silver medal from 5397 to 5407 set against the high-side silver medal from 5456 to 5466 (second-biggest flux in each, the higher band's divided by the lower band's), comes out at 1.19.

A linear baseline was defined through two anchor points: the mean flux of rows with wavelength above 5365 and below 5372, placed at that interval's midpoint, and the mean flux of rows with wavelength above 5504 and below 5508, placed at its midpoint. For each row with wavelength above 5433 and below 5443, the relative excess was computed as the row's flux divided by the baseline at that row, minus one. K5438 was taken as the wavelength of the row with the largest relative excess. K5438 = 5442.73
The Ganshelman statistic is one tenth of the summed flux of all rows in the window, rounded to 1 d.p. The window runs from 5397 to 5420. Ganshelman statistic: 42.8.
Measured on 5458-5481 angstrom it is 47.9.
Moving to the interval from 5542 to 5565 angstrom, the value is 50.1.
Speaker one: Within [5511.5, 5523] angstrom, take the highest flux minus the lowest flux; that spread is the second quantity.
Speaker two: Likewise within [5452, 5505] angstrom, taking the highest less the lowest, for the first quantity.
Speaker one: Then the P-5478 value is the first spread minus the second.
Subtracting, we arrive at 5.6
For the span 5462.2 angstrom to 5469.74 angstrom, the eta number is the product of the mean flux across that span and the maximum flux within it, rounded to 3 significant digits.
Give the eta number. 728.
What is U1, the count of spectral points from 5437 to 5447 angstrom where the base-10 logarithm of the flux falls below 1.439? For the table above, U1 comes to 4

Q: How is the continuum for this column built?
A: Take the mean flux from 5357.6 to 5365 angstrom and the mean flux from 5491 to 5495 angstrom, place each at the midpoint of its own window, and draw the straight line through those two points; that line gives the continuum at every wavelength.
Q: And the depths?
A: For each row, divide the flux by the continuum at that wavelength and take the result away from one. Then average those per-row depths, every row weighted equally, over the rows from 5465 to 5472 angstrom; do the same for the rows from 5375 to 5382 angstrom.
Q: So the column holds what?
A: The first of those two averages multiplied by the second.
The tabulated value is 0.0000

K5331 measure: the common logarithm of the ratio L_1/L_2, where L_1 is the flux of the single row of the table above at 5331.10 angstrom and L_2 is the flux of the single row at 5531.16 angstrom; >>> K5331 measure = -0.06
